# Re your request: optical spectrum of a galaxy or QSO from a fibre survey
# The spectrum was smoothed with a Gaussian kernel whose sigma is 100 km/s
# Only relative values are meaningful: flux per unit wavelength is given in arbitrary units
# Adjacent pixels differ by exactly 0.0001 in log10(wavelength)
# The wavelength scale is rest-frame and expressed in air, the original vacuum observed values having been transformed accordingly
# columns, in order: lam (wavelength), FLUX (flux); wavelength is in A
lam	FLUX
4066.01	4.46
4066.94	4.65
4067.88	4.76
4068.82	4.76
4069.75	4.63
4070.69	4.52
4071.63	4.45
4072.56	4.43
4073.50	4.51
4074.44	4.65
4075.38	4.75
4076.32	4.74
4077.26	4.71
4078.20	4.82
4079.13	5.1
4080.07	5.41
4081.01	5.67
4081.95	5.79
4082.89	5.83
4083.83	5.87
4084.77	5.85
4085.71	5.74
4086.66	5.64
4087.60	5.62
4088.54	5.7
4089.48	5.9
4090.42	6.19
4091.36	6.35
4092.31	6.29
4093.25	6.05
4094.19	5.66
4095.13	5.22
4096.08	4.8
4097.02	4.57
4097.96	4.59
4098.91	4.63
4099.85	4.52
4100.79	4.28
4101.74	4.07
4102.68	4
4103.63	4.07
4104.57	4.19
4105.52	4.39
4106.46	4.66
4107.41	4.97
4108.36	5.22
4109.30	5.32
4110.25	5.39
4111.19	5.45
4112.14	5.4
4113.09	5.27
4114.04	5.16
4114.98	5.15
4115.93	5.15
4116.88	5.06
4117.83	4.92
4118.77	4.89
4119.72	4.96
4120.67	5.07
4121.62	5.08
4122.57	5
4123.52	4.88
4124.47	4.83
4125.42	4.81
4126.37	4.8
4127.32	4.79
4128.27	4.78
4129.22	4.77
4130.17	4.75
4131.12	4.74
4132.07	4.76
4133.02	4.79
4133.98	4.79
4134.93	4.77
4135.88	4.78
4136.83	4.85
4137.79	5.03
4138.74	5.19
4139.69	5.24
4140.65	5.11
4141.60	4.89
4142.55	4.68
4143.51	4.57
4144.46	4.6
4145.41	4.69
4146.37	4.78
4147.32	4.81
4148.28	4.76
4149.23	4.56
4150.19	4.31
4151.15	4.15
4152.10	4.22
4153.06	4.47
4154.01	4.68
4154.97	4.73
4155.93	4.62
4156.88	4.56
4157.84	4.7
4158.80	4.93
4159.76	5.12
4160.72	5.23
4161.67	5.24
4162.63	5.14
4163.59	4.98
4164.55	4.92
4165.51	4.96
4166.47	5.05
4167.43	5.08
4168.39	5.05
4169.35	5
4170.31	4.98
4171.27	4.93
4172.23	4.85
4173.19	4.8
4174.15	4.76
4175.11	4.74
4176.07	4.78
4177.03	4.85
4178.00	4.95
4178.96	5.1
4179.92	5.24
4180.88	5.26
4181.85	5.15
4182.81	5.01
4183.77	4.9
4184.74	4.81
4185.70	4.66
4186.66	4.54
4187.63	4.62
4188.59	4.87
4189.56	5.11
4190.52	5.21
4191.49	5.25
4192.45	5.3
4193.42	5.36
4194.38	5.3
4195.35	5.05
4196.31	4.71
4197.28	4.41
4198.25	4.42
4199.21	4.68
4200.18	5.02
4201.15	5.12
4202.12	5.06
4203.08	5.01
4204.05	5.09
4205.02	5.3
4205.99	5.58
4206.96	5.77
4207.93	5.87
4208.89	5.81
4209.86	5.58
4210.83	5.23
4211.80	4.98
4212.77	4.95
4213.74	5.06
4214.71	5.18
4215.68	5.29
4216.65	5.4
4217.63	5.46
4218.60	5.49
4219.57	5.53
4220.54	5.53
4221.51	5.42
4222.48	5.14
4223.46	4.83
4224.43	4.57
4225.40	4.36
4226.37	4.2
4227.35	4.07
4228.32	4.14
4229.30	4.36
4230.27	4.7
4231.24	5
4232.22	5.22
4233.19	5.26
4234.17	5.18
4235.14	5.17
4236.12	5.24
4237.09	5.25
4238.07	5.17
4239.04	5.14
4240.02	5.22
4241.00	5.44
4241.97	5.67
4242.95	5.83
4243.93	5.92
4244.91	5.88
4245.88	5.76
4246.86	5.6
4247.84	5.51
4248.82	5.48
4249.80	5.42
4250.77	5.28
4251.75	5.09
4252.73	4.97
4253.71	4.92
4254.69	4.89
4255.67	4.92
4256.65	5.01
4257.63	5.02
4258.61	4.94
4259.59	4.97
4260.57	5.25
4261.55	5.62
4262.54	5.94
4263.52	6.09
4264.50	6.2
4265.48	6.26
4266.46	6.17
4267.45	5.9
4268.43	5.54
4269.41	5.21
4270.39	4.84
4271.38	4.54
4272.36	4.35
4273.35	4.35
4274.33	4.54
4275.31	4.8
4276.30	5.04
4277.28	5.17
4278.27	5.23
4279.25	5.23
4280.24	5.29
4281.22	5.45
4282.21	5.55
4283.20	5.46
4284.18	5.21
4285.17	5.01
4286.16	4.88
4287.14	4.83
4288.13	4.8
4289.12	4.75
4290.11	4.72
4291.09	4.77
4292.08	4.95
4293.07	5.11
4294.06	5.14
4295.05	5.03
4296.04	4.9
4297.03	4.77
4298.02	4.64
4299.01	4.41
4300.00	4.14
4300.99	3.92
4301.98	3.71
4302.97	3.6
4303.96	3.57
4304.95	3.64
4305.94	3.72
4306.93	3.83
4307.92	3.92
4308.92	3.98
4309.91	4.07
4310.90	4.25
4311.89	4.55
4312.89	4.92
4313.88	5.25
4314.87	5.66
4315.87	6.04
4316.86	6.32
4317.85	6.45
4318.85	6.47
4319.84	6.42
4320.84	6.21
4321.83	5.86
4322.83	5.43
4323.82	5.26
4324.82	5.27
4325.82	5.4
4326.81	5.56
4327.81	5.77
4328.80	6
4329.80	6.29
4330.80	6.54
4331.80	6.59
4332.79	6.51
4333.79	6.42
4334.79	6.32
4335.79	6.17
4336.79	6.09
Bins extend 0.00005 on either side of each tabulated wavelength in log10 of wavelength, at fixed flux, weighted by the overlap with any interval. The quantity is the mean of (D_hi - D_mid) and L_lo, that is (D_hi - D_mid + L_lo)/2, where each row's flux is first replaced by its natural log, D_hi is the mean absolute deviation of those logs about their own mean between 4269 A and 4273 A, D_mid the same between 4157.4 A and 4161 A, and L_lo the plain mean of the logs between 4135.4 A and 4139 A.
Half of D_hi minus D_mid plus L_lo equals 0.81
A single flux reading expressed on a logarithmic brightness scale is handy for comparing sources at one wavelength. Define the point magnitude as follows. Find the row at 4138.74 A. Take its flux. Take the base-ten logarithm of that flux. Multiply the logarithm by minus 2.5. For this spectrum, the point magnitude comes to -1.79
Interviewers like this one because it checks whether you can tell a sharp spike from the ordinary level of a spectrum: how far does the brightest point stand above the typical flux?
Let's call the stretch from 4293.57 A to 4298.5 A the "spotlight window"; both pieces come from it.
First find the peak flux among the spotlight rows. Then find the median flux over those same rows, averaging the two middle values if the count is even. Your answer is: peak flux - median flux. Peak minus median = 0.24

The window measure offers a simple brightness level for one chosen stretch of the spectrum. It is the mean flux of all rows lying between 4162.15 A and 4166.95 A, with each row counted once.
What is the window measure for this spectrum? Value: 5.0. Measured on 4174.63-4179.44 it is 4.9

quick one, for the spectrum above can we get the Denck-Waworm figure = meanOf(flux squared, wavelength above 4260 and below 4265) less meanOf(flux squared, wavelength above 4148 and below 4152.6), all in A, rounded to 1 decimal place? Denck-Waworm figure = 14.6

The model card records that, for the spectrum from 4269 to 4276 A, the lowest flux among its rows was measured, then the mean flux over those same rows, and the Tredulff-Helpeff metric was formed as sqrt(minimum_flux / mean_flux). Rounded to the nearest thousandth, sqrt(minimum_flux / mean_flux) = 0.966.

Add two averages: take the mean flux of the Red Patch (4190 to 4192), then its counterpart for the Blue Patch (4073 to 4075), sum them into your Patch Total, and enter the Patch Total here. 9.8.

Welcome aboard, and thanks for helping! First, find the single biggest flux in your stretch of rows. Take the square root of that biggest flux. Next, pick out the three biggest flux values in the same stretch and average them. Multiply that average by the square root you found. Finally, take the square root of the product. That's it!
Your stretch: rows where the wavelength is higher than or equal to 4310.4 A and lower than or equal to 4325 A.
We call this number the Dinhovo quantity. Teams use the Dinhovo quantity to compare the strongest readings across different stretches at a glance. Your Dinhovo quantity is 4.0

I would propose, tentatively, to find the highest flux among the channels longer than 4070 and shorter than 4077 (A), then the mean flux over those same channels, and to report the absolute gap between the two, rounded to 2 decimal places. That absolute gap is 0.17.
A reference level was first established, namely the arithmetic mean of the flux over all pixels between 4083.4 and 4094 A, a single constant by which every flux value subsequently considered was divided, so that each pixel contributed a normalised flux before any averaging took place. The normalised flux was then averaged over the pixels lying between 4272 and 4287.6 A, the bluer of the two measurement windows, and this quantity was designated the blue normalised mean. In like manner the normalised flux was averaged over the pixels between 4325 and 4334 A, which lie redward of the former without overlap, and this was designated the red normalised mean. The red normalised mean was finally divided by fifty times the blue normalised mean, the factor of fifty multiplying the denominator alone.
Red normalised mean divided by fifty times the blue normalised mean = 0.024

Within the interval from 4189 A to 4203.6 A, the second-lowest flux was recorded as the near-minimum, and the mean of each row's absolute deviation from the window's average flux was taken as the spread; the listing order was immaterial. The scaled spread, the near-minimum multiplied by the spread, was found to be 1.1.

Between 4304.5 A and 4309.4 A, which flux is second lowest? 3.72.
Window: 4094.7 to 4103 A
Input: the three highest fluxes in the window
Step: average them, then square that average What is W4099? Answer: 24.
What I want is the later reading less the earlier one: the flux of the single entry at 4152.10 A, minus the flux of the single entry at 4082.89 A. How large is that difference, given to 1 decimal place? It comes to -1.6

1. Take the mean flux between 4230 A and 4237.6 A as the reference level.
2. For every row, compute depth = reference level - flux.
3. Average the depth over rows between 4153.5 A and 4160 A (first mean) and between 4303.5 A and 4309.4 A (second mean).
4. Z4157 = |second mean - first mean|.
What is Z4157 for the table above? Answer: 1.0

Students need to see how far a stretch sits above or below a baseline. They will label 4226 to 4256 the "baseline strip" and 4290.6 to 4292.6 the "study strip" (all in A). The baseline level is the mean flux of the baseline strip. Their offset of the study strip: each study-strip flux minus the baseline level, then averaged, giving -0.30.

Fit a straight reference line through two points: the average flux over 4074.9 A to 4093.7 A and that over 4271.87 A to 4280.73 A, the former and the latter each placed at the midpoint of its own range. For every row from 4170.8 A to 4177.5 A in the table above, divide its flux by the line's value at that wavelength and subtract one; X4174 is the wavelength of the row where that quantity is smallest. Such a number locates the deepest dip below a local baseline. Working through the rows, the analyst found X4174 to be 4175.11 A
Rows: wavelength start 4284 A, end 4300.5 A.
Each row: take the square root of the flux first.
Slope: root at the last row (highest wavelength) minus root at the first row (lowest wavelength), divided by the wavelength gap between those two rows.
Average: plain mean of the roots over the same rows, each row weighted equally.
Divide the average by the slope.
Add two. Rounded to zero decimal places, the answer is -138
